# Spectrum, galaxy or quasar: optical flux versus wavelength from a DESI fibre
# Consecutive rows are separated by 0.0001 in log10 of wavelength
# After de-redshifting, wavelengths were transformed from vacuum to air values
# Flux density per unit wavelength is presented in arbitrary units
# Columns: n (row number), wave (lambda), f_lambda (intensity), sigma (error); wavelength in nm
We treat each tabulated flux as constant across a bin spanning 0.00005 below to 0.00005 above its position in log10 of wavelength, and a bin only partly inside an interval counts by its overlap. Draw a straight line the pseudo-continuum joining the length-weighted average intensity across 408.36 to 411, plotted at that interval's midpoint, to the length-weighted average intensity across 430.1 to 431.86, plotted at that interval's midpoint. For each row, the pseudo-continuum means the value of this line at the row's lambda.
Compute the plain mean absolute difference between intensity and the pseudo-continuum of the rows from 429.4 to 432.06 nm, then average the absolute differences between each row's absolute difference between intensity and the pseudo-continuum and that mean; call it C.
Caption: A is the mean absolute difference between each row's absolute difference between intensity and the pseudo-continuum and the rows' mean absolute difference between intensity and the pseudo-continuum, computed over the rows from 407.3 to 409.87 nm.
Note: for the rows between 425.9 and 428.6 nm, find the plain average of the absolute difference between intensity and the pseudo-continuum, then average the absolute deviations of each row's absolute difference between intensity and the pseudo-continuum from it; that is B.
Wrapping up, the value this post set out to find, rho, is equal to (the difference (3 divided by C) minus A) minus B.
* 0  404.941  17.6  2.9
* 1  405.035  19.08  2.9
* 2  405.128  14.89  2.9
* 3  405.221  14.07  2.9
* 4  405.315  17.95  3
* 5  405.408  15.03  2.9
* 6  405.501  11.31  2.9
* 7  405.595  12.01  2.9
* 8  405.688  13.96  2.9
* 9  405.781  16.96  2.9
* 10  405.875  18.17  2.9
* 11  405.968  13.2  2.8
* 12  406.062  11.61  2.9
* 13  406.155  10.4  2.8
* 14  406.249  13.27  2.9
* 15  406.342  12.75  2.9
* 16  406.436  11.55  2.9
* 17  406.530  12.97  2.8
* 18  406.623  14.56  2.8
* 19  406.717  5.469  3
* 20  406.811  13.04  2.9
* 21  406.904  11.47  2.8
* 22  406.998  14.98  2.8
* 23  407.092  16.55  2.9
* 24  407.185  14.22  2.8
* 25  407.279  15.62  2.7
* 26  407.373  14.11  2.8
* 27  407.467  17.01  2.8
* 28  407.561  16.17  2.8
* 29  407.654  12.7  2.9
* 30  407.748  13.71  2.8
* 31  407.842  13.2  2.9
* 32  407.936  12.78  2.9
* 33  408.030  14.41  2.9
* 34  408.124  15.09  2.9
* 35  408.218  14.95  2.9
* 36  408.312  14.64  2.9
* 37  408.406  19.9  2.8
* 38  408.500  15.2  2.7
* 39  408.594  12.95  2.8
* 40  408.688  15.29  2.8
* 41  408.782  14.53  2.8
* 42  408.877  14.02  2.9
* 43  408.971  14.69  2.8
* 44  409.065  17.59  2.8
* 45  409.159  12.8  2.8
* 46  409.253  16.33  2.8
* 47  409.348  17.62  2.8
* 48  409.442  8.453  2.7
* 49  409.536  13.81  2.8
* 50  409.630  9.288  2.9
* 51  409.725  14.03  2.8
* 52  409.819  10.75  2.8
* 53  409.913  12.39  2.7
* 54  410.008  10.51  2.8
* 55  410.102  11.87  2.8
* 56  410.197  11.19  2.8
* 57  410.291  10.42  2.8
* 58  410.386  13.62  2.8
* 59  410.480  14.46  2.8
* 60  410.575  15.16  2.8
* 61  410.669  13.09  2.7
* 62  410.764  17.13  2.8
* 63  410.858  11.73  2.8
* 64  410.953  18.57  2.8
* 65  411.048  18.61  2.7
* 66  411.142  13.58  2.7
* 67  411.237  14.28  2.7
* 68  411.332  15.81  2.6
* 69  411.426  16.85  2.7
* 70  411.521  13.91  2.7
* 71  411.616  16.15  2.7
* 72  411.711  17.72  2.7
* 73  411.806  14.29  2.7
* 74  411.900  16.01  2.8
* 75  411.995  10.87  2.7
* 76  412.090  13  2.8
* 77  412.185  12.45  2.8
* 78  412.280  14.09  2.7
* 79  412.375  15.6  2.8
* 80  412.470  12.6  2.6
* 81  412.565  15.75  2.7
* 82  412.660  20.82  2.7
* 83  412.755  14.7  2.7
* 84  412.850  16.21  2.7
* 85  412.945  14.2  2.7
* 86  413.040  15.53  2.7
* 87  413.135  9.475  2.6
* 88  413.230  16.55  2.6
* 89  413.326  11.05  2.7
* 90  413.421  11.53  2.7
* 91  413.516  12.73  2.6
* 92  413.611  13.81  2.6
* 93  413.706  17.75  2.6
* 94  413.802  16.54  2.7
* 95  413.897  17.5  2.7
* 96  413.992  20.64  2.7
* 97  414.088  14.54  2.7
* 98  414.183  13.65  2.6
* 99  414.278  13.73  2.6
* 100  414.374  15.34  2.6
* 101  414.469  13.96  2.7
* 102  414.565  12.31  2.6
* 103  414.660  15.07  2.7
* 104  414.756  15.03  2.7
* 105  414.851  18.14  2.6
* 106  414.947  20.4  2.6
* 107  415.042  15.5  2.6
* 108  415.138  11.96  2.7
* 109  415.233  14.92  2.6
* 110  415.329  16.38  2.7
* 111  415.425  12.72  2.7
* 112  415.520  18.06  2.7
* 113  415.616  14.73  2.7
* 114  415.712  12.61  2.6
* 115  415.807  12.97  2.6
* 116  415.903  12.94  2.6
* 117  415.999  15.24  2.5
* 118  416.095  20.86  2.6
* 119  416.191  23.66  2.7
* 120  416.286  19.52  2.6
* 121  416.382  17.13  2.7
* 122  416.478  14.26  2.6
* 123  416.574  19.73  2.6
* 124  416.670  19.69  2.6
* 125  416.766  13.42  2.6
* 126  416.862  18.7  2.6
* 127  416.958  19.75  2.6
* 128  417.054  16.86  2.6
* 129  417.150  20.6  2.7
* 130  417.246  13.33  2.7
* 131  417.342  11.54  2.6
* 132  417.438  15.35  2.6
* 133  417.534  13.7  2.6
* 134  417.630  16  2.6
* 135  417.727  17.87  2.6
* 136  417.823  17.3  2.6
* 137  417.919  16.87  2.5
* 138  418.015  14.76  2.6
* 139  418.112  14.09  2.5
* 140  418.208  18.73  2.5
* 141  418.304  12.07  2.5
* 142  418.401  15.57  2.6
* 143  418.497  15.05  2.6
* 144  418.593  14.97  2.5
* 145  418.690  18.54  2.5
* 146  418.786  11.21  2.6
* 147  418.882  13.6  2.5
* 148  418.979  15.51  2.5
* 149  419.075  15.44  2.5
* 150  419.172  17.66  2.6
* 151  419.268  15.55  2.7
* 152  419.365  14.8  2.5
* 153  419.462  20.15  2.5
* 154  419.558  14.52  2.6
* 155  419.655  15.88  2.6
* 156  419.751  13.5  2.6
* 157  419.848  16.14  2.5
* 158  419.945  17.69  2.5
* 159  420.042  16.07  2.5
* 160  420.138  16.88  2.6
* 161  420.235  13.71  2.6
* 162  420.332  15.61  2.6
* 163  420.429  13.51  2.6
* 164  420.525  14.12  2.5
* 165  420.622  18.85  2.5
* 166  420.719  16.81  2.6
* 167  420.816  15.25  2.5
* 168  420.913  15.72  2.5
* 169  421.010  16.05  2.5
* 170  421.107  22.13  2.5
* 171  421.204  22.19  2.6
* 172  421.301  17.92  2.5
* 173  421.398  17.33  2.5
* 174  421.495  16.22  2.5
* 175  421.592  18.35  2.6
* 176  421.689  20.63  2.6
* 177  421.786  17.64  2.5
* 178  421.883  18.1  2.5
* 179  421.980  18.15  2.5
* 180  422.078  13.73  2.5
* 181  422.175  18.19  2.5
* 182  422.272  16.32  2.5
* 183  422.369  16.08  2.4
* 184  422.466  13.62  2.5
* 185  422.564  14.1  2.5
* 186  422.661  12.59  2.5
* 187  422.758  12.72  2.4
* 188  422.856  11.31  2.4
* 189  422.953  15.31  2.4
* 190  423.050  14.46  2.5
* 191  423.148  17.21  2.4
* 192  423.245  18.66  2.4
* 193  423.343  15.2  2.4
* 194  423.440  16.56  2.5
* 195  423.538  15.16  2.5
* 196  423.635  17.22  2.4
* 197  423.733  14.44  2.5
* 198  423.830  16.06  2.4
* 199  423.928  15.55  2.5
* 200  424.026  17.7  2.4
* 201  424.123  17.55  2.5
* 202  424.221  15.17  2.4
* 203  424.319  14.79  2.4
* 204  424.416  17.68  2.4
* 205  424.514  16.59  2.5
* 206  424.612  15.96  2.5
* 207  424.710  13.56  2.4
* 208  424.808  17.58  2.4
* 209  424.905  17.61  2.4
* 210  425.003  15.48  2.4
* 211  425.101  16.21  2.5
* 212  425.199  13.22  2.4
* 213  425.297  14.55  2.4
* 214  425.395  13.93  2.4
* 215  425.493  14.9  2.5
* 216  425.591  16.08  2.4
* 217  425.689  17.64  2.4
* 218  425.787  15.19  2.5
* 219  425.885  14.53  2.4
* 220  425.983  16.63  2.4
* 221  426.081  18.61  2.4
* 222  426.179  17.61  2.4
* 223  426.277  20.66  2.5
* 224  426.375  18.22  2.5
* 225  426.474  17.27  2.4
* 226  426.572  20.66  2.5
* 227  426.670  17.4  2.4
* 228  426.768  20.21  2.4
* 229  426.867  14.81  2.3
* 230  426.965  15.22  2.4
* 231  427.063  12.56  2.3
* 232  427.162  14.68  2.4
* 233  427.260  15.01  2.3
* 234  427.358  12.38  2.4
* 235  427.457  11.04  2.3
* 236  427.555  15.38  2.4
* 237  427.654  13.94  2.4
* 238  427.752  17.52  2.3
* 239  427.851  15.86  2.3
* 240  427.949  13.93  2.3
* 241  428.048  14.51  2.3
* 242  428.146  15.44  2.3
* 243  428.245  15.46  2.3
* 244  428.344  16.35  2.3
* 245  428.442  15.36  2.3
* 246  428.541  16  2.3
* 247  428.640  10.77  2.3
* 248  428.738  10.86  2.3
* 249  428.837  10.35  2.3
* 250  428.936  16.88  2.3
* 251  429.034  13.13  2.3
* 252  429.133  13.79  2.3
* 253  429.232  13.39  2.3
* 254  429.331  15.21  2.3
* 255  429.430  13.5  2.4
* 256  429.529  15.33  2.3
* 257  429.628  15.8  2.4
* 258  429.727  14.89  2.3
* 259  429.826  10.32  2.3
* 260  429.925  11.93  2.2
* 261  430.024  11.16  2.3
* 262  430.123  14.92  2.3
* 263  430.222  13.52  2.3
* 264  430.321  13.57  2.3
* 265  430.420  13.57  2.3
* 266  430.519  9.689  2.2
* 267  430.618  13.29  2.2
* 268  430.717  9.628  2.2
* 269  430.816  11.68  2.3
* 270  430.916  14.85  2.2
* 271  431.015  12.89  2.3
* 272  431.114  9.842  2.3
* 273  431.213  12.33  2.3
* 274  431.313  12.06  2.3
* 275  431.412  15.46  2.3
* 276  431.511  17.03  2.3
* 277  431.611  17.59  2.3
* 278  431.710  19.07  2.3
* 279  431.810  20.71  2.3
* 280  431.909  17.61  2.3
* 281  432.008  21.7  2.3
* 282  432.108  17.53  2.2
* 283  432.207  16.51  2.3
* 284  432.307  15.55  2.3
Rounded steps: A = 1.37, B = 1.53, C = 1.59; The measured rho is -1.0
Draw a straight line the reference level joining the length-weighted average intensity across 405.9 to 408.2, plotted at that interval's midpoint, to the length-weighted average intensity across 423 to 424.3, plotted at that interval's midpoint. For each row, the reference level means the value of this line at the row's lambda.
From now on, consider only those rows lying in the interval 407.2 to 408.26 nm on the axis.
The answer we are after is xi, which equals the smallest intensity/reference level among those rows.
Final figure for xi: 0.94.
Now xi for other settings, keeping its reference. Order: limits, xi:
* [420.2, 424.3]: 0.70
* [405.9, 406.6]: 0.78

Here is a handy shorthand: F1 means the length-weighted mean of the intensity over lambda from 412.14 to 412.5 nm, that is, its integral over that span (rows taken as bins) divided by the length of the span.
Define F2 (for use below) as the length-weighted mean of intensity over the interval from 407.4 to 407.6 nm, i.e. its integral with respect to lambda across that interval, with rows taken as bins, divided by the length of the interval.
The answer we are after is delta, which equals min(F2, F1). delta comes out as 13.7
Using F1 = 13.7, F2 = 16.3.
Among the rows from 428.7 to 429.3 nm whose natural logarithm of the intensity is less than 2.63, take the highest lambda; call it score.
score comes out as 429.232 nm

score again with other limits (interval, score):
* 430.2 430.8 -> 430.717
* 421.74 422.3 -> 422.078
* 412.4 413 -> 412.470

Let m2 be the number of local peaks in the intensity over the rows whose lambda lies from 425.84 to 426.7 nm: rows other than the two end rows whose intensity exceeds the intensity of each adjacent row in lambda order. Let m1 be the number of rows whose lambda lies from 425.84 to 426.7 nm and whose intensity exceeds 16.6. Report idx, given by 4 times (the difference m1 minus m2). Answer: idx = 20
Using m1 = 8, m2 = 3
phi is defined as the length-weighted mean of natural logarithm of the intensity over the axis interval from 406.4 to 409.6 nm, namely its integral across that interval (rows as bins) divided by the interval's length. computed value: 2.63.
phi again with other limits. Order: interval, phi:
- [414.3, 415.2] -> 2.71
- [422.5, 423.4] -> 2.67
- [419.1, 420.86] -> 2.76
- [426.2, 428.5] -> 2.75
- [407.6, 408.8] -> 2.67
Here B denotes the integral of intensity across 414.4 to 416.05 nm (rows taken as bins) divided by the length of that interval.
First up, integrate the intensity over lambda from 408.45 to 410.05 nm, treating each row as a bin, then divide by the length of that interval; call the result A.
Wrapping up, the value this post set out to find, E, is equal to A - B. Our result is -1.3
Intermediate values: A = 13.6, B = 14.9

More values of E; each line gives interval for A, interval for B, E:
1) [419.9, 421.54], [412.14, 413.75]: 2.4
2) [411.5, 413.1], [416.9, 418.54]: -1.0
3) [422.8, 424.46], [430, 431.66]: 2.7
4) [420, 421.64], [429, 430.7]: 3.6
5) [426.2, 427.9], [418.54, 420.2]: 0.3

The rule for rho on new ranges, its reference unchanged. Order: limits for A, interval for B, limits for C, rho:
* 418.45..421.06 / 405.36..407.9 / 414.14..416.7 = -1.0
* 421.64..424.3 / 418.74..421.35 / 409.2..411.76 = -0.8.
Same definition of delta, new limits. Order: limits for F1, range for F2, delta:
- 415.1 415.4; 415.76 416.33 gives 14.4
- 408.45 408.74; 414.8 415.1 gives 14.6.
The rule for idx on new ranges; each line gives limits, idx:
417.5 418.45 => 8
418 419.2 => -4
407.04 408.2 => -8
